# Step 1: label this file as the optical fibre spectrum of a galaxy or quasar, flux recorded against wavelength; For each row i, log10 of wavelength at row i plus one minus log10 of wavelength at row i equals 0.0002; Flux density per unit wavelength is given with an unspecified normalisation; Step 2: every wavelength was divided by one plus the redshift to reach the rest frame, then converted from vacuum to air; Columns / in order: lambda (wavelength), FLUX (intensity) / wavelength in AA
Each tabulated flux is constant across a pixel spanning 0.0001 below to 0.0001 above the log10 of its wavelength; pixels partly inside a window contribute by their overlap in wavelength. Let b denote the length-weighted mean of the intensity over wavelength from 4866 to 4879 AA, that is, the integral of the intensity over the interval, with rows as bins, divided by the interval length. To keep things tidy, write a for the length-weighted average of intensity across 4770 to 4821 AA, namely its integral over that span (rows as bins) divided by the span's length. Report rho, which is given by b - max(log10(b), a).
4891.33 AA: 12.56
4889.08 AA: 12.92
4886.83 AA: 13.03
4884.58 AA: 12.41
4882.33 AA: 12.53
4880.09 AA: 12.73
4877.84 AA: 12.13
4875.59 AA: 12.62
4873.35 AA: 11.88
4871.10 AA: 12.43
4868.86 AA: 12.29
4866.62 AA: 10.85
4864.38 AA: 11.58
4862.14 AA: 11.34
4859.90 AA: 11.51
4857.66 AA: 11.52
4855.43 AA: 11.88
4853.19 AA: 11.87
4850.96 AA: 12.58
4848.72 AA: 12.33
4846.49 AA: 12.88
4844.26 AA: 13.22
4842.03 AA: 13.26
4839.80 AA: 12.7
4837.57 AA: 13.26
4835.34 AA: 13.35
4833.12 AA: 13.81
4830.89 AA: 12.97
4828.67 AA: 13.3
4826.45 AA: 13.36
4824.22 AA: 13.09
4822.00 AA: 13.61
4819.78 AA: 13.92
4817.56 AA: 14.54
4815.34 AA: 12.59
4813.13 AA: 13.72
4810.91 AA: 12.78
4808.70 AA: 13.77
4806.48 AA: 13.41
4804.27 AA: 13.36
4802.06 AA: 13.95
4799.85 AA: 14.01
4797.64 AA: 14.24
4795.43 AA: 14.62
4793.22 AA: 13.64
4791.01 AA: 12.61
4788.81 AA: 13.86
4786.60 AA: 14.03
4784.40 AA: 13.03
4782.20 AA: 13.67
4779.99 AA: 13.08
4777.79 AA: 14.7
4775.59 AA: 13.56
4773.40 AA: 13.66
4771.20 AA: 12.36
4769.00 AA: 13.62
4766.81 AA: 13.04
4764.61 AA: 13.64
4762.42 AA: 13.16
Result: -1.5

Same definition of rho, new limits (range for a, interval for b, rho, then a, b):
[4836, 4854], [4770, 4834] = 0.8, 12.8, 13.6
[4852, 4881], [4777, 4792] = 1.7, 11.9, 13.6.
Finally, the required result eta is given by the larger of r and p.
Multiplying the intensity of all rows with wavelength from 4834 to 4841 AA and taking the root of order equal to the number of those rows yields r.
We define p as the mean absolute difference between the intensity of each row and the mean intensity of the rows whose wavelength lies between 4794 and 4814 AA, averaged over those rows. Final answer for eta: 13.1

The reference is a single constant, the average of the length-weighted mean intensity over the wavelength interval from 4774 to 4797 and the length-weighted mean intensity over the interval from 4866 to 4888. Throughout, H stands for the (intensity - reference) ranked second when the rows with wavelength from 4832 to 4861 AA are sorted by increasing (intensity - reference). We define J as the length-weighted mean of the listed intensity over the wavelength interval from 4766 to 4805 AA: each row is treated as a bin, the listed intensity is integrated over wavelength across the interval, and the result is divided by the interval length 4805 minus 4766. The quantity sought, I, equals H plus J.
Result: 12.1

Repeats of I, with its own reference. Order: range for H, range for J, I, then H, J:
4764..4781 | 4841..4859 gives 12.5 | 0.0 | 12.4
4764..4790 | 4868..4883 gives 12.4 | 0.0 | 12.4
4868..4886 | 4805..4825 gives 12.6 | -0.9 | 13.5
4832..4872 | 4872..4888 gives 10.8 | -1.7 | 12.5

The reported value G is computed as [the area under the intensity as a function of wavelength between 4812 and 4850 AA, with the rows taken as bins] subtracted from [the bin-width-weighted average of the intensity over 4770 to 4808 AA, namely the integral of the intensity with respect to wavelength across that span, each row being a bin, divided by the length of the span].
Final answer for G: -491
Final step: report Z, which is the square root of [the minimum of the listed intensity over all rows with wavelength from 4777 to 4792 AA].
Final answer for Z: 3.55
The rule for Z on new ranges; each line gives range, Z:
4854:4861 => 3.39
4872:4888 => 3.45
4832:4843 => 3.56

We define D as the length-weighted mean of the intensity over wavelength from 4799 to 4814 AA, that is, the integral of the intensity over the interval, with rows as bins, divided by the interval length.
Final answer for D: 13.6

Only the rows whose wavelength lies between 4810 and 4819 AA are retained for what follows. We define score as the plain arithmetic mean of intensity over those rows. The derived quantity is 13.41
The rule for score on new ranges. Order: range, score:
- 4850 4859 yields 11.96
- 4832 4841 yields 13.28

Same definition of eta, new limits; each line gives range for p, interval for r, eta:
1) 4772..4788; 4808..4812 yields 13.3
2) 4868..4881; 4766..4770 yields 13.3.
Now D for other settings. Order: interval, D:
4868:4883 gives 12.4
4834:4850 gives 13.0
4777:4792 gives 13.6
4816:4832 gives 13.5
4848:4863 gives 11.9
